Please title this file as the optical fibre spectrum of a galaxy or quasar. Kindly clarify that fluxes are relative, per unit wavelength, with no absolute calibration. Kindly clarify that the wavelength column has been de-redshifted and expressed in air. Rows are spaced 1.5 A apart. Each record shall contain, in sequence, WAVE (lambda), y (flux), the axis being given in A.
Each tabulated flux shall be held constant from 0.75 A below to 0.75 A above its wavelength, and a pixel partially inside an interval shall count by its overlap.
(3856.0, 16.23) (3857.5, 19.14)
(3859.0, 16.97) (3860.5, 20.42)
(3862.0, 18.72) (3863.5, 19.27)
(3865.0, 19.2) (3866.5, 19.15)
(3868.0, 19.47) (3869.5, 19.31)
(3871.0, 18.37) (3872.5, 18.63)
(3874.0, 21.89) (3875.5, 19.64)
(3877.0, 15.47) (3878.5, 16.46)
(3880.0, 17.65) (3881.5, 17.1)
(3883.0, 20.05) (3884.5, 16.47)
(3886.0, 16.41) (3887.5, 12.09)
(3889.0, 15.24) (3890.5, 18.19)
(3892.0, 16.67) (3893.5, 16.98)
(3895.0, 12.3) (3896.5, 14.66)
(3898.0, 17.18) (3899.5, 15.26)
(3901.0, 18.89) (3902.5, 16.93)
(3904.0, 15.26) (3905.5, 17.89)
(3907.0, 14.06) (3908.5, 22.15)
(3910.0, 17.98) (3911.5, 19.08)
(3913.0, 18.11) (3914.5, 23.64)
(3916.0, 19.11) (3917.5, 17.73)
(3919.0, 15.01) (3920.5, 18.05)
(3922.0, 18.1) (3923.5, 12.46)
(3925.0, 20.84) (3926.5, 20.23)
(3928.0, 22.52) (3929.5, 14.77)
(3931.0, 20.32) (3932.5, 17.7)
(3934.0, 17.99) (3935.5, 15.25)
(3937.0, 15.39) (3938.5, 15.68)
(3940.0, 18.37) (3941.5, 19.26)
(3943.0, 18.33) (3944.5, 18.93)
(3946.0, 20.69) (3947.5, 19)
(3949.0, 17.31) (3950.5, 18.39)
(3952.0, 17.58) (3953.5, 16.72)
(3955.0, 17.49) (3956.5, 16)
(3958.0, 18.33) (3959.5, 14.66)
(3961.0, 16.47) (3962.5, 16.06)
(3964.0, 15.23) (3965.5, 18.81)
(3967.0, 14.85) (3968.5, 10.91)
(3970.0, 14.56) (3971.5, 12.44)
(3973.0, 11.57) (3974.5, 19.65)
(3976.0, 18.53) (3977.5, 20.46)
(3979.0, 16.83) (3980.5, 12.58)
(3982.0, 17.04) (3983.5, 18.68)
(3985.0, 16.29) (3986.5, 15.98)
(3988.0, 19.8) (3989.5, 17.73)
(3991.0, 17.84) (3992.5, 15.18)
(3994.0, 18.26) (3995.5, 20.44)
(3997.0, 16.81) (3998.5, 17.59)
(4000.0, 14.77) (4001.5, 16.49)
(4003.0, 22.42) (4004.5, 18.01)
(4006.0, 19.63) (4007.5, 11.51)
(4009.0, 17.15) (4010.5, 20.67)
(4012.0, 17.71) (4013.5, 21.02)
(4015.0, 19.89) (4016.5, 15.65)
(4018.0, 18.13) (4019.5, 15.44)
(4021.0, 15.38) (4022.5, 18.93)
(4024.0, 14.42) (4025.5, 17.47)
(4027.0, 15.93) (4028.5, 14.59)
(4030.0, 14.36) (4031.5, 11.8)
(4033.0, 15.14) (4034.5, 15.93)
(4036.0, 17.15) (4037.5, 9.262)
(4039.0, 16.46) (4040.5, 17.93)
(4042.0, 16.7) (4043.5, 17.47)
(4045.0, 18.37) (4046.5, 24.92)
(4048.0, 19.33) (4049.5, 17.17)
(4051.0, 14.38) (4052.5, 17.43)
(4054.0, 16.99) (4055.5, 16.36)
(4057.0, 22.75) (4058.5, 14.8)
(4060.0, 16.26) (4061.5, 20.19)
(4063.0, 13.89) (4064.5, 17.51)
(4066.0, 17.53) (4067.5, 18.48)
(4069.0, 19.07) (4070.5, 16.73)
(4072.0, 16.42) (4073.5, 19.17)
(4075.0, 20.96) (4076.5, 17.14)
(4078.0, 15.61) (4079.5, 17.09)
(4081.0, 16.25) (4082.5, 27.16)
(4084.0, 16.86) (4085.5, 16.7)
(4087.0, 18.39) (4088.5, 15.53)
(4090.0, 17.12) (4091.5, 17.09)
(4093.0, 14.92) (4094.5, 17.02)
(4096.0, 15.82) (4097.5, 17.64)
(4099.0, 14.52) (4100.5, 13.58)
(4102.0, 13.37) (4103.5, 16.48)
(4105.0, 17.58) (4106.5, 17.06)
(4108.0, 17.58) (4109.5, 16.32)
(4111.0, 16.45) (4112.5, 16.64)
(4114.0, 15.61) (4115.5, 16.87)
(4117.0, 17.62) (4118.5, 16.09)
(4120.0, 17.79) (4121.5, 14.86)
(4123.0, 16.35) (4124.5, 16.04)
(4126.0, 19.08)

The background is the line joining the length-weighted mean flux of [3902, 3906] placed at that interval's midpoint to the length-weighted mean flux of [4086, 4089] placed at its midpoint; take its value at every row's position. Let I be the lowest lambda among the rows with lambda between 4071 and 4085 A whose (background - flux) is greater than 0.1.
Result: 4072.0 A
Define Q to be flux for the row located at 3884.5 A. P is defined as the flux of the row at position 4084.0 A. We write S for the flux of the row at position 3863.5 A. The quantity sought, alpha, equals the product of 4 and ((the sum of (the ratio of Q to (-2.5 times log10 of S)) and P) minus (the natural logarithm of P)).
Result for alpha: 35.6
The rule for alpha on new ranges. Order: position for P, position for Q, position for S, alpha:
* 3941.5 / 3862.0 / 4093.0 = 39.7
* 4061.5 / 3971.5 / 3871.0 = 53.0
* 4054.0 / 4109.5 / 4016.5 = 34.8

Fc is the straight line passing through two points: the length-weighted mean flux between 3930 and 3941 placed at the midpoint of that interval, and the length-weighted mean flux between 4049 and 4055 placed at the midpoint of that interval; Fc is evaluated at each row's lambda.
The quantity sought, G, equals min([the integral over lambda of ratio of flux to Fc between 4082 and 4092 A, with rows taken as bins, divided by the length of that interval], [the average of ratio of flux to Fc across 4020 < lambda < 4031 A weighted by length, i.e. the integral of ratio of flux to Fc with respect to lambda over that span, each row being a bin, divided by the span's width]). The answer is 0.95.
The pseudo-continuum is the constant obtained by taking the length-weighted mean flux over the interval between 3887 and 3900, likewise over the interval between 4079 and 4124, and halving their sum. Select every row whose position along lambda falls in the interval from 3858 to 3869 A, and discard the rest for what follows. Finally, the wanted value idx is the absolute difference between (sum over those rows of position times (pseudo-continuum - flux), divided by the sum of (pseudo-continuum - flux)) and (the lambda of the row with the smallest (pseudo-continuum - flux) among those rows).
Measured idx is 3.4 A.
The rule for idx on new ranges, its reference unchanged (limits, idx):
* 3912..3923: 1.7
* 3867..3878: 2.1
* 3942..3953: 0.9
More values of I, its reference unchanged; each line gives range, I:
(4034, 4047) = 4034.5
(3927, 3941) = 3929.5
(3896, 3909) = 3896.5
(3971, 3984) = 3971.5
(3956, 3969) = 3956.5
